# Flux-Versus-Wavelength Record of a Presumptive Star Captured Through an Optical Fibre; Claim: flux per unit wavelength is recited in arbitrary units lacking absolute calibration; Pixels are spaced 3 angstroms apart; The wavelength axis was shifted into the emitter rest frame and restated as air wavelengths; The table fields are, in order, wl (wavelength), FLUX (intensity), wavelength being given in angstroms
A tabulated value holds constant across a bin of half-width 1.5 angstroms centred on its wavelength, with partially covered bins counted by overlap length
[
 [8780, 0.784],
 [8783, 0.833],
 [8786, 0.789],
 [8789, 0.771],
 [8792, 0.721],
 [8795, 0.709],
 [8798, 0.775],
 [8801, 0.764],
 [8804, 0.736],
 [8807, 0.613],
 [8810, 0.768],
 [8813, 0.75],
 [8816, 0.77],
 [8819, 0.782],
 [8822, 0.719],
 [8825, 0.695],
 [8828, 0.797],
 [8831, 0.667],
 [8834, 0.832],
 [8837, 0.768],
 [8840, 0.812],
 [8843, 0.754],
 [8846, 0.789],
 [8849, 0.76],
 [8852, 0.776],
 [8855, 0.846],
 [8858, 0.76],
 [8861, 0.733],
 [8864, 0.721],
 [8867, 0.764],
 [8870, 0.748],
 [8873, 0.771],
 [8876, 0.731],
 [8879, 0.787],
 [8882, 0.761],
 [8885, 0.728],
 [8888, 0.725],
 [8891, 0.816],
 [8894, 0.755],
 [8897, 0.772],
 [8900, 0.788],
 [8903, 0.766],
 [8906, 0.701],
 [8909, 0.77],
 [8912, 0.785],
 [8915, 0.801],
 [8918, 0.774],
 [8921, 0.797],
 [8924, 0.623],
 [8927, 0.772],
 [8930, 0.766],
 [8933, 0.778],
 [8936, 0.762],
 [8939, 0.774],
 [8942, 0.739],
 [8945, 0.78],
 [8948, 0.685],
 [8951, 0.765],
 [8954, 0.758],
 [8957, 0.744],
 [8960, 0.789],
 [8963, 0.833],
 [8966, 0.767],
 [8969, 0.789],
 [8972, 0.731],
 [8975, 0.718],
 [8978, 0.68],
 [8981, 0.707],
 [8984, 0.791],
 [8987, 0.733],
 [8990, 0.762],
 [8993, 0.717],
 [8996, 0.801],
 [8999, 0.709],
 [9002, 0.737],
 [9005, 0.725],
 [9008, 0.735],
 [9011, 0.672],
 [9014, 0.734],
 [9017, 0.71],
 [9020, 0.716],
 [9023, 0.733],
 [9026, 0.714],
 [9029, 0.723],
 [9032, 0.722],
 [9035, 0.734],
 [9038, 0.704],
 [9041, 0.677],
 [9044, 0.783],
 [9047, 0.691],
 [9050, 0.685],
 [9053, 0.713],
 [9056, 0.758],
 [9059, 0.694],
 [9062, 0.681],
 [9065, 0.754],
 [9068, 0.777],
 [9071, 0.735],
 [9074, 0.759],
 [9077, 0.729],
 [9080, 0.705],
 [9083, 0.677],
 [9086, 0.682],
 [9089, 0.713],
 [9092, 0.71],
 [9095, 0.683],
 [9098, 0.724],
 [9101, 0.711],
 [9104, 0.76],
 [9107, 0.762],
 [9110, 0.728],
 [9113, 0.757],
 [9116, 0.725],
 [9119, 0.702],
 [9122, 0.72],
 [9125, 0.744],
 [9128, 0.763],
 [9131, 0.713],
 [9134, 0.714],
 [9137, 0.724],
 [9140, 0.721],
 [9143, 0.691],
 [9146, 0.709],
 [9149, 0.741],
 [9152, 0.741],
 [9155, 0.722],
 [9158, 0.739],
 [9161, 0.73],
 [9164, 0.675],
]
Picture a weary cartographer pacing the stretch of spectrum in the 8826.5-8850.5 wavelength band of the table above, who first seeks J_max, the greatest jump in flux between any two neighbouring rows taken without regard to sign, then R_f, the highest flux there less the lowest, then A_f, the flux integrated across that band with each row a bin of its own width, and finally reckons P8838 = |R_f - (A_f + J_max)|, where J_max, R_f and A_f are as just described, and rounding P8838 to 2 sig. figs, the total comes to 19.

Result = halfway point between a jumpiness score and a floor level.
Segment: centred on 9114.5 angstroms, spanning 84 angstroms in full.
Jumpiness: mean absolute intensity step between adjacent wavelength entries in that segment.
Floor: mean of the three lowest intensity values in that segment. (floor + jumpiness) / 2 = 0.351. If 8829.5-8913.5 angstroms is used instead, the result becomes 0.370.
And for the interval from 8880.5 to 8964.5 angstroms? 0.357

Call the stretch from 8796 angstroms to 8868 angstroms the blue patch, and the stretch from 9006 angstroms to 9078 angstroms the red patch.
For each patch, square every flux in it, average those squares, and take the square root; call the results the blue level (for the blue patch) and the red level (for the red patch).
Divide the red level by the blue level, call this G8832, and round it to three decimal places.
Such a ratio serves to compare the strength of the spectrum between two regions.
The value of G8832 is 0.954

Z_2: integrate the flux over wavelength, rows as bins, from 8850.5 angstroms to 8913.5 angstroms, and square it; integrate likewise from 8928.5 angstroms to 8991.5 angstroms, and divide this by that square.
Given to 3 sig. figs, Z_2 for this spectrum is 0.0206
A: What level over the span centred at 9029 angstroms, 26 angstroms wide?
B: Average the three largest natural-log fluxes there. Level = -0.31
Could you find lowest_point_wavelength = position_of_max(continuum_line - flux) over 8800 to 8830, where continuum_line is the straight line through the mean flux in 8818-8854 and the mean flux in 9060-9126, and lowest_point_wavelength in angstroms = 8807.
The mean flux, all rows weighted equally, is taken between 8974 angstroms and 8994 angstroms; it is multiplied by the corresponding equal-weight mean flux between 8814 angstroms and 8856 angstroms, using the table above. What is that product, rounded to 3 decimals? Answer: 0.561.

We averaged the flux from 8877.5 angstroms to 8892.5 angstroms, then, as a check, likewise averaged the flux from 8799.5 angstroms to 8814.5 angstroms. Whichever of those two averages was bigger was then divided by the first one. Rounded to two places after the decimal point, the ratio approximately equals 1.00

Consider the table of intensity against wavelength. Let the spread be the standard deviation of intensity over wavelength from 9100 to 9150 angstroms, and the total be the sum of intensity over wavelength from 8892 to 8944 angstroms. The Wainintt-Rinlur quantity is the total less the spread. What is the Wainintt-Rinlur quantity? 12.9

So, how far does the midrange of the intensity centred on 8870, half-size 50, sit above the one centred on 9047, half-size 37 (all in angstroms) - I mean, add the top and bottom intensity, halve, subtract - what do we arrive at 0.029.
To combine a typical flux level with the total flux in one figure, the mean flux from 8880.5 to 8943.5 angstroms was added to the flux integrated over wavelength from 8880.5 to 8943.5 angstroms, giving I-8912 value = 49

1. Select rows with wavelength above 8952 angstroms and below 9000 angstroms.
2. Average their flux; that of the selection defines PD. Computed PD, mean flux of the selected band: 0.752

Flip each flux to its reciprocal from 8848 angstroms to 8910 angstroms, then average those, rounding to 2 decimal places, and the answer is 1.32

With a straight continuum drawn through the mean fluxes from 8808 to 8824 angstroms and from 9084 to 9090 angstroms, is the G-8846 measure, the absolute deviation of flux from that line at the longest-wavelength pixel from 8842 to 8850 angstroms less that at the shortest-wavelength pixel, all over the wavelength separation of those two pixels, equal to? 0.001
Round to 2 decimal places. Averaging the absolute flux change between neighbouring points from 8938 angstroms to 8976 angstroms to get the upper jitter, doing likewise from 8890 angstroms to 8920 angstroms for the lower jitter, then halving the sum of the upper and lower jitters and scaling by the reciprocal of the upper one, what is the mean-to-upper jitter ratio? 0.89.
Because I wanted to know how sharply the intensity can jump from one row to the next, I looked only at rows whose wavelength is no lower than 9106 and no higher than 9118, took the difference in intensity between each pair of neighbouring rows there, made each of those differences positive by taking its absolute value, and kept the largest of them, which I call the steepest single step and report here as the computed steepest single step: 0.03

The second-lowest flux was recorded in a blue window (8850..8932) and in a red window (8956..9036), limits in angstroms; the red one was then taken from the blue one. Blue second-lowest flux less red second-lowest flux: 0.021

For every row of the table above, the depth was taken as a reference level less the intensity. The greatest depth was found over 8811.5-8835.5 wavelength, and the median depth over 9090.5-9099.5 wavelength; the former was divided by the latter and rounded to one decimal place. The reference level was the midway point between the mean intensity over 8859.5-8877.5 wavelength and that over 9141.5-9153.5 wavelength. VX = 2.9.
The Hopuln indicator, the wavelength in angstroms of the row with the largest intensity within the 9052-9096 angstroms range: 9068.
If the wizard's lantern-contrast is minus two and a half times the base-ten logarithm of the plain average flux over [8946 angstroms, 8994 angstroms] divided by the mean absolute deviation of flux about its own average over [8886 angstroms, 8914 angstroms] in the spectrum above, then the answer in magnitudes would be -3.70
